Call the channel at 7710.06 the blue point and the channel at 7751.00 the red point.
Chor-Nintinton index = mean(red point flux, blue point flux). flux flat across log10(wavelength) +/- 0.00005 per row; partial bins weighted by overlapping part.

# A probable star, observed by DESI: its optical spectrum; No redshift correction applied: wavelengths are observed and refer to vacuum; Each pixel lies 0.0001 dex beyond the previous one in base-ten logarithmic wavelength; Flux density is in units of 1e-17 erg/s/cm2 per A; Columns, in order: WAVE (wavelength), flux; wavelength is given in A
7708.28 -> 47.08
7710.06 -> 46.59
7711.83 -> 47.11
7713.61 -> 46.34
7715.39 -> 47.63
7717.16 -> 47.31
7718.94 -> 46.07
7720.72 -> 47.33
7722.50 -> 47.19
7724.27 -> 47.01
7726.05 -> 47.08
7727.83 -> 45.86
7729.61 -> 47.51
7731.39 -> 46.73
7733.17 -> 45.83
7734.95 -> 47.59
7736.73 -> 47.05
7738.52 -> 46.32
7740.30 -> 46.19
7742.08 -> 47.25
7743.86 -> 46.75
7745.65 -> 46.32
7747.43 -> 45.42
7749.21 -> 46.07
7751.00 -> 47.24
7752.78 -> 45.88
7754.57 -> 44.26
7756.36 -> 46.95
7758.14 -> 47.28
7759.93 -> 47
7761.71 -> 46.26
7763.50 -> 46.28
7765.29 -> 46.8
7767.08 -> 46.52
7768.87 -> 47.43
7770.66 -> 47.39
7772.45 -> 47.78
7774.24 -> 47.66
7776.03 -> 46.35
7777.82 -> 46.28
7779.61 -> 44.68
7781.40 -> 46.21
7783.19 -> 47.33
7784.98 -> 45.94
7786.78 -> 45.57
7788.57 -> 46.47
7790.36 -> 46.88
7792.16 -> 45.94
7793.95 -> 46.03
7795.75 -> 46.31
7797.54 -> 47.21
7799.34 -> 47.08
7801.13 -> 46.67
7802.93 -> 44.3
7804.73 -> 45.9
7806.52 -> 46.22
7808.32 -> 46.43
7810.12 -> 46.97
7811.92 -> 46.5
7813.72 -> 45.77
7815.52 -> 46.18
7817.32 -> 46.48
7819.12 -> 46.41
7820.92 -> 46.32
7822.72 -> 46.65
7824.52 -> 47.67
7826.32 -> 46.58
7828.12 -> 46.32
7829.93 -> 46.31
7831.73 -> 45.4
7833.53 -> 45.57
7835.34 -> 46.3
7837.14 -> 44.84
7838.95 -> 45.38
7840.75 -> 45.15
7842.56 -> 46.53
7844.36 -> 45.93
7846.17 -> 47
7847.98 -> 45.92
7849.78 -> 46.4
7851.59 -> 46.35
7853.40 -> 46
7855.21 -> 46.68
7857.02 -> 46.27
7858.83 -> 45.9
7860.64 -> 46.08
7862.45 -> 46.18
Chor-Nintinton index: 46.9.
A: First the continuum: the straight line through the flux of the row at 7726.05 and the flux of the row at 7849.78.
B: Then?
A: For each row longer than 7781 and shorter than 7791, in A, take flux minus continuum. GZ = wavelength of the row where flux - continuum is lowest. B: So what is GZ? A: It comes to 7786.78 A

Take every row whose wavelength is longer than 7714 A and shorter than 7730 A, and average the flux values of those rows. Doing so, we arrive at 47.0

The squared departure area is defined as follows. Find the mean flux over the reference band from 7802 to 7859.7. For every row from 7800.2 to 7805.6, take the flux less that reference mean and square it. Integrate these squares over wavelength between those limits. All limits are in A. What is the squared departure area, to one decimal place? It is 6.7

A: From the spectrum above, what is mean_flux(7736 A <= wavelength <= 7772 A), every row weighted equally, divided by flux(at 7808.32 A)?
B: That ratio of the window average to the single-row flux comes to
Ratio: 1.002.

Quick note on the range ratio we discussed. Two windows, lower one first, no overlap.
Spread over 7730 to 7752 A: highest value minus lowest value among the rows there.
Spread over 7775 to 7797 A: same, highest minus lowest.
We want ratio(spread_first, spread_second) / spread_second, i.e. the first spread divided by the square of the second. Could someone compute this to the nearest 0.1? 0.3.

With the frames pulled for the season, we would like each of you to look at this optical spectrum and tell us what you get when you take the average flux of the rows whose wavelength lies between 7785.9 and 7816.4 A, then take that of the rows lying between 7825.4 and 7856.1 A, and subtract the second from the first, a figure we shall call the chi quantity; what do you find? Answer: 0.22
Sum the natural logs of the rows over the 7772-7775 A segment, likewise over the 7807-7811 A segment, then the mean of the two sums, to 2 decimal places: 7.71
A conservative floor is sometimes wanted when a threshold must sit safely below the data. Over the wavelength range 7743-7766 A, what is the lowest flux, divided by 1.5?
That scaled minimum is 29.5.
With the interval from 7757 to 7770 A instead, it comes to 30.8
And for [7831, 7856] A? 29.9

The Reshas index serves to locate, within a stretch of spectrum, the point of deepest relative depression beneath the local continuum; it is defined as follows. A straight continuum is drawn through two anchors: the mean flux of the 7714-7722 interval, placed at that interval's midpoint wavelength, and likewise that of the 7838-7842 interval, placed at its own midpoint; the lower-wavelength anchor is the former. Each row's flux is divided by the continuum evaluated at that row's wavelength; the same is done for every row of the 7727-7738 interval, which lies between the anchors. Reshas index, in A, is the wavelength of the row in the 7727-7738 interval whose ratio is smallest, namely 7727.83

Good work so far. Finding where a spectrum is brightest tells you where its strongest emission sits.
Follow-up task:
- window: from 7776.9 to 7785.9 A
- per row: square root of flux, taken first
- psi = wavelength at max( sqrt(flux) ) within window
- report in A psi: 7783.19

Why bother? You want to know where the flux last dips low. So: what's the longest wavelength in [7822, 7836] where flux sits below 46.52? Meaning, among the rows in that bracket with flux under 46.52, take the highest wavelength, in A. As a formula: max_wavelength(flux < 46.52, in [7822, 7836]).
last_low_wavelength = 7835.34 A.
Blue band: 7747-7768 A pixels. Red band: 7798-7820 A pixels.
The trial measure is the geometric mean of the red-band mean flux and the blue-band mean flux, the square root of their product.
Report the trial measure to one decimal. 46.3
